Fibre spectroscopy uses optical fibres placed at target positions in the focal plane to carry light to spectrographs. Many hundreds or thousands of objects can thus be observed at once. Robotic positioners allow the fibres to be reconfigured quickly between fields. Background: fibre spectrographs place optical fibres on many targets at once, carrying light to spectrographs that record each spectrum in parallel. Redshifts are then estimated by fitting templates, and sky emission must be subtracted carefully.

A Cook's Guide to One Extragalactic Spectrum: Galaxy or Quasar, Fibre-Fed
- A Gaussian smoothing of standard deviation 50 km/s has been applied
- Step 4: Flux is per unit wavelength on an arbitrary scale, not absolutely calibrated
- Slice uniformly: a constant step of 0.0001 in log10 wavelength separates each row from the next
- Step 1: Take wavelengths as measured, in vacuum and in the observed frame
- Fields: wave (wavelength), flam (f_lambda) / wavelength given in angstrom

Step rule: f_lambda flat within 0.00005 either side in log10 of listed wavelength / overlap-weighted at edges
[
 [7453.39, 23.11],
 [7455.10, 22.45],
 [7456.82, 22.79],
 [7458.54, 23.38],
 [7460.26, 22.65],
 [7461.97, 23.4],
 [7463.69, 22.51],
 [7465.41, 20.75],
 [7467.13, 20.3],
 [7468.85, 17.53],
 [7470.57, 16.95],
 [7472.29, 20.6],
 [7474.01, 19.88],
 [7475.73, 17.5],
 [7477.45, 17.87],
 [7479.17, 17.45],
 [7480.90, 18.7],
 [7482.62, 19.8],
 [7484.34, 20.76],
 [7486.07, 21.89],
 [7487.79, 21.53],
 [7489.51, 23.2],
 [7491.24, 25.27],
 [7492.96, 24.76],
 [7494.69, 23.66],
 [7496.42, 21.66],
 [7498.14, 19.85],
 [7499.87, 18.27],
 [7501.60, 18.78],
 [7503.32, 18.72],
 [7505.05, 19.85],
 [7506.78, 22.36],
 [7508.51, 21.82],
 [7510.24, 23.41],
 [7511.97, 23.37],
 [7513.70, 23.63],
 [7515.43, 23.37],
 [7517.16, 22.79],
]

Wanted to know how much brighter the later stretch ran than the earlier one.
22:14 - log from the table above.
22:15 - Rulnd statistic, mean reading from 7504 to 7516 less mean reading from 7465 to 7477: 3.5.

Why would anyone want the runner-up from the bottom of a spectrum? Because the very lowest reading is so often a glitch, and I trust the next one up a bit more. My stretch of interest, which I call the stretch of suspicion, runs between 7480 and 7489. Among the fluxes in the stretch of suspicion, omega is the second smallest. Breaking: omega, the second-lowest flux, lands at 19.8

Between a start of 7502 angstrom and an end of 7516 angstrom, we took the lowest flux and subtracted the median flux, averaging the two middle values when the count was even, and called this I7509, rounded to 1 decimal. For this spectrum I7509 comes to -4.1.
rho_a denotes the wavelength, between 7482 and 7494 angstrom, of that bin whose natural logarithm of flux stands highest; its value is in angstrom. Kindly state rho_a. 7491.24 angstrom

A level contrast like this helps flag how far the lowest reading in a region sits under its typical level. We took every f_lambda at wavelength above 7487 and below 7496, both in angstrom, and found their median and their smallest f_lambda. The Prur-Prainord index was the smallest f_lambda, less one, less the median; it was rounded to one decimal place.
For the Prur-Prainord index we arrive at -3.1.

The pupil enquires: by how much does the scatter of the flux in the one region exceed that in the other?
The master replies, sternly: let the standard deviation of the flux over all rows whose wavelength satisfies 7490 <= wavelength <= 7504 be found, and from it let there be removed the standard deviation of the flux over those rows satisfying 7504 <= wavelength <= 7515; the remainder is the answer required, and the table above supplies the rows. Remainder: 1.4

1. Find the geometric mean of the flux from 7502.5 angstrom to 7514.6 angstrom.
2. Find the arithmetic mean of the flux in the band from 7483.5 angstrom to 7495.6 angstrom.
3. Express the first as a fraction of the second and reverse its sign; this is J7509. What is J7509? -0.95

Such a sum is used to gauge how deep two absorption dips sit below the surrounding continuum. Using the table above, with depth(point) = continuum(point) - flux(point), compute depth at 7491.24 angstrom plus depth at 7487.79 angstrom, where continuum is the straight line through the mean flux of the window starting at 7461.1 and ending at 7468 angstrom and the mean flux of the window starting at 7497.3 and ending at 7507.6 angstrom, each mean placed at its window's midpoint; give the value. -6.1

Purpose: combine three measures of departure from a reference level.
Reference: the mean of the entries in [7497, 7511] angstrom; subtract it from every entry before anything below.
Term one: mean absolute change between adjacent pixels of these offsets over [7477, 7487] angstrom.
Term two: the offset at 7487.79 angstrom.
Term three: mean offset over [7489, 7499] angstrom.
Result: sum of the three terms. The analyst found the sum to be 4.8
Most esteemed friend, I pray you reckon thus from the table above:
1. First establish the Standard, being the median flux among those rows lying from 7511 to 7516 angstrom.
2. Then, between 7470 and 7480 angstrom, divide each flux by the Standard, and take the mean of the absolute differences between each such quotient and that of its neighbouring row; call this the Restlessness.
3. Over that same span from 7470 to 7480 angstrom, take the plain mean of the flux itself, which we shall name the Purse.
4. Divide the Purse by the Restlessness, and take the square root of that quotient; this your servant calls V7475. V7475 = 16.9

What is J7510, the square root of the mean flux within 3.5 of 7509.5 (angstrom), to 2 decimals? 4.77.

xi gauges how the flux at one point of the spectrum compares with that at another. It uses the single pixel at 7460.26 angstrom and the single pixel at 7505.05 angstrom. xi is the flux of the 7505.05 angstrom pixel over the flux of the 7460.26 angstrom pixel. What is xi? 0.88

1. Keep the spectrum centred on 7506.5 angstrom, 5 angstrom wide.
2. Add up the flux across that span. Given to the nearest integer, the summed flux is 64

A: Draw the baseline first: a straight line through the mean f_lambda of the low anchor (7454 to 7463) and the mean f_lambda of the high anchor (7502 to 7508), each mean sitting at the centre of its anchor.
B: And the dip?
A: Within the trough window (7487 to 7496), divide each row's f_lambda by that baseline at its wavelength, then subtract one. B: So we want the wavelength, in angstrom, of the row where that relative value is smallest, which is 7487.79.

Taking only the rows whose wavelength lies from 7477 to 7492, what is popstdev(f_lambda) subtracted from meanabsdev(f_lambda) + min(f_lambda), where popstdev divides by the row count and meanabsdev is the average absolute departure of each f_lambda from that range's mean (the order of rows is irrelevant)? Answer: 17.0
